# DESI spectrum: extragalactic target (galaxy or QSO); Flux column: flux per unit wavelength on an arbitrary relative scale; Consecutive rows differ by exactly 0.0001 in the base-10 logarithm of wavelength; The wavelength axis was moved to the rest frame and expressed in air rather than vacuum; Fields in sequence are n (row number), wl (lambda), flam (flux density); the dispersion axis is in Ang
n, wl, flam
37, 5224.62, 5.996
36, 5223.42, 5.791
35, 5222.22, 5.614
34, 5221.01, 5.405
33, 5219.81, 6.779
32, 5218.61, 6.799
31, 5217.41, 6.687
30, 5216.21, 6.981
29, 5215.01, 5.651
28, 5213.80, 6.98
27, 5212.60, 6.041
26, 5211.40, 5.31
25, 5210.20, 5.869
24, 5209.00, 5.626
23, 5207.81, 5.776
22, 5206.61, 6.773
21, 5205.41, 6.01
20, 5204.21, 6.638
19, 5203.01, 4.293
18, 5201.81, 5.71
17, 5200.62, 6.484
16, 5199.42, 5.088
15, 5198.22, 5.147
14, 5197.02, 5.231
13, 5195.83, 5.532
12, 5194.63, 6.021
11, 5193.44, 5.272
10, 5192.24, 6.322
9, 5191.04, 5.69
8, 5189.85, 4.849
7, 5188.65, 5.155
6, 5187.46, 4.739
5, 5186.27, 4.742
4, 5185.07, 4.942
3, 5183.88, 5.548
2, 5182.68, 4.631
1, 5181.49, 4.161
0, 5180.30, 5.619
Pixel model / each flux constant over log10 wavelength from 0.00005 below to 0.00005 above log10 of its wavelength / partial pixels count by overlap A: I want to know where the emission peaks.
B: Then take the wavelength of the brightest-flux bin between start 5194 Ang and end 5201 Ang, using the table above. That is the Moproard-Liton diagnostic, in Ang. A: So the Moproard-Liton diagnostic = 5200.62 Ang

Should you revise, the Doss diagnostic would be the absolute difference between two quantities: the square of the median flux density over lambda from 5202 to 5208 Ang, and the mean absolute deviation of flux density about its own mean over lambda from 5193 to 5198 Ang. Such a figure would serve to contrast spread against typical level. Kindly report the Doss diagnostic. 36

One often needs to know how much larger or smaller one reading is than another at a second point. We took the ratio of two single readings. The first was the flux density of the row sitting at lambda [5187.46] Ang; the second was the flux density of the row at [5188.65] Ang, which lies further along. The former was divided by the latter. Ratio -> 0.92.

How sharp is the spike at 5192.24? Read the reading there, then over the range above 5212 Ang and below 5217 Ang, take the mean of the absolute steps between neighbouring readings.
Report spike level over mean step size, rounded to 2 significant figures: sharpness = 5.3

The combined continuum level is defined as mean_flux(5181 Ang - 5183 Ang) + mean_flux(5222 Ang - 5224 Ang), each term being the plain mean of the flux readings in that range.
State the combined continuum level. 10.1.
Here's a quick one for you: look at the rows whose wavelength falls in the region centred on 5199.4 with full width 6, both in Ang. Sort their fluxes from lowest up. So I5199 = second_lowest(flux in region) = 5.147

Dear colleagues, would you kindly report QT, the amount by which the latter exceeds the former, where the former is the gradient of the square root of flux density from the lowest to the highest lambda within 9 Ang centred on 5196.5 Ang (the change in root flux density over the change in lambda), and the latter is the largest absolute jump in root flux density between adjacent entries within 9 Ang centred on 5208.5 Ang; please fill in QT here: 0.20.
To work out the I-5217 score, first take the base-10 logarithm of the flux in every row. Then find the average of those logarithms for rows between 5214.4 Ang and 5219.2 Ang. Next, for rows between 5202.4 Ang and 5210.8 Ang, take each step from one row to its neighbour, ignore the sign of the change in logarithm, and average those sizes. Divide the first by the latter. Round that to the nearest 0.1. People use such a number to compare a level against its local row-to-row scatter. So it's 12.7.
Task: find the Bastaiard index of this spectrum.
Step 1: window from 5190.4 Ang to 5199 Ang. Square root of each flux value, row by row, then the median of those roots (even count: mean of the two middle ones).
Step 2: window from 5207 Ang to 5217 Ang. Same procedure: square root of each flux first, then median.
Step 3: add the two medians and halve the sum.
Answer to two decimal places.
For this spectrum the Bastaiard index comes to 2.38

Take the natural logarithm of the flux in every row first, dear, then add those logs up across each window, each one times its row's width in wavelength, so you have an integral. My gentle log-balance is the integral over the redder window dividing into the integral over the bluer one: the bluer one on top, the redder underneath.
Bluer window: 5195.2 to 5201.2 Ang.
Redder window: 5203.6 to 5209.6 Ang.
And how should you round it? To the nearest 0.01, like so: 0.93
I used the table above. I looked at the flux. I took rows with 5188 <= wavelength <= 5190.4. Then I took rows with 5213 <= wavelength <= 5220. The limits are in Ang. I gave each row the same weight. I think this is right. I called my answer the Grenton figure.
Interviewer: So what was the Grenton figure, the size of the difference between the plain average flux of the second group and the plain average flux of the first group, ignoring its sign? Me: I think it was 1.6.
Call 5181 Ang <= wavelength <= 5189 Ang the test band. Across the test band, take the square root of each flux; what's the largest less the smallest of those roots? 0.32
